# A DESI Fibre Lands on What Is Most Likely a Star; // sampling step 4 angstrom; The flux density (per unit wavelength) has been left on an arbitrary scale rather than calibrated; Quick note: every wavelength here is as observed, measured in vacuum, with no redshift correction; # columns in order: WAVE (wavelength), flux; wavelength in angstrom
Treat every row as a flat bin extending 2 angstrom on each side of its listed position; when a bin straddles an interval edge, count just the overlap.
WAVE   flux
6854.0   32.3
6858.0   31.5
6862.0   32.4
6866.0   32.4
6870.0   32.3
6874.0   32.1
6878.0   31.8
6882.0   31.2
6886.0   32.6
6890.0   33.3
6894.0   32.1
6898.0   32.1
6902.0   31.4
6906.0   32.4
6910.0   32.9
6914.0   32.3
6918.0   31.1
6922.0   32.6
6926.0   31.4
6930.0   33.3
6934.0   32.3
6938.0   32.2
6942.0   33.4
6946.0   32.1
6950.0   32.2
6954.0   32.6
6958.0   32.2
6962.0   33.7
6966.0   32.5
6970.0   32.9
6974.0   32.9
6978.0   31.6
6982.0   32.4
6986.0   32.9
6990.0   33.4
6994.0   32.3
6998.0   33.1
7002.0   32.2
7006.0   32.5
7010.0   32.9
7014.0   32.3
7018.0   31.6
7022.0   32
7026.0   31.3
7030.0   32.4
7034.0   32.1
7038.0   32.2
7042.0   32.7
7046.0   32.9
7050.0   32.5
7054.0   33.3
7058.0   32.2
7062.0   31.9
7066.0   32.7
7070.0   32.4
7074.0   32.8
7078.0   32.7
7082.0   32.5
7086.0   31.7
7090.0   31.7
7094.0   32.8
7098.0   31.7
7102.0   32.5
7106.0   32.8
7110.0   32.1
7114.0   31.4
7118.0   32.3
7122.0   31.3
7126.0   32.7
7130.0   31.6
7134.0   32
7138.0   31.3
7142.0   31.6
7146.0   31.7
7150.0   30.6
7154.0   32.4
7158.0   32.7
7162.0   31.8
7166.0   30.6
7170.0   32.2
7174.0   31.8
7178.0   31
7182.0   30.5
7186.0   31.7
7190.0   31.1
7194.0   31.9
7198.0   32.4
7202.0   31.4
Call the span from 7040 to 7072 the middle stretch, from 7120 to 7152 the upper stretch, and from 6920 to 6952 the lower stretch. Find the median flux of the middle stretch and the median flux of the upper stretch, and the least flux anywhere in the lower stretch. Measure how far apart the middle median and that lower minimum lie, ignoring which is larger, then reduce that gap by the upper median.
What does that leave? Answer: -30.4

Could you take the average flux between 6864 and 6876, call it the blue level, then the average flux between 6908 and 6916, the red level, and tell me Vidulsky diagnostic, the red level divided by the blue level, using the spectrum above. 1.01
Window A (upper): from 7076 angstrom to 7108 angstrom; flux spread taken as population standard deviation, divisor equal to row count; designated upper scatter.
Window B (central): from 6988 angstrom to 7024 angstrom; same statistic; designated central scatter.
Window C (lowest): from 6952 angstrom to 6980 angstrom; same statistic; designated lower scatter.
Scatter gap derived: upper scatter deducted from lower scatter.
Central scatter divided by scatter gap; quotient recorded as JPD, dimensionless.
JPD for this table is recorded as 4.2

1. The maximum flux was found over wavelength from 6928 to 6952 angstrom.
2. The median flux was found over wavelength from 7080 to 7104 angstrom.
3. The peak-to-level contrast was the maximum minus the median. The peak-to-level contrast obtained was 1.3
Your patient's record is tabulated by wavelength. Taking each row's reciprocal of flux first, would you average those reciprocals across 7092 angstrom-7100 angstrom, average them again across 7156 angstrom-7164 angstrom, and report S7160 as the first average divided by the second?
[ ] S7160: 1.00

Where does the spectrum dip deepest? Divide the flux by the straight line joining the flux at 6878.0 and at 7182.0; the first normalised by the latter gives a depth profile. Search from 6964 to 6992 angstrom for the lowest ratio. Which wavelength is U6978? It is 6978.0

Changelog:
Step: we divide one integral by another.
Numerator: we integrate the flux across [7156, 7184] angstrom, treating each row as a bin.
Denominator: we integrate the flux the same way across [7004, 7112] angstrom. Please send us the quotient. 0.25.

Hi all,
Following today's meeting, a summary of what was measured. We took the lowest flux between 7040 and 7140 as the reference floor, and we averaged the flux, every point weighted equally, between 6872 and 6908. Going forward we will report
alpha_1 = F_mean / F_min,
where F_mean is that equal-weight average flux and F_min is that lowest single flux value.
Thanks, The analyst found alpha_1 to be 1.03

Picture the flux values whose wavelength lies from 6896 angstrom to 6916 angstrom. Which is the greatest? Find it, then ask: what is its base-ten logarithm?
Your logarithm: 1.517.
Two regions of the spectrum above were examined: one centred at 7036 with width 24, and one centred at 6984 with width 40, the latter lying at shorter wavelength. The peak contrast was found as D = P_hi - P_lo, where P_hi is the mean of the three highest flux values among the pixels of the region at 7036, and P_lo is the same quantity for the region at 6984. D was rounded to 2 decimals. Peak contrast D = -0.47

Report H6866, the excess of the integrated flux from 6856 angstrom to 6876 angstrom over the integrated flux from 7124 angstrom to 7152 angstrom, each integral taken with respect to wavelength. -243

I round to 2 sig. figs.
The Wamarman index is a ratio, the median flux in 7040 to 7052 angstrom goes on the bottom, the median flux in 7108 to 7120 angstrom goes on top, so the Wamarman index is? 0.98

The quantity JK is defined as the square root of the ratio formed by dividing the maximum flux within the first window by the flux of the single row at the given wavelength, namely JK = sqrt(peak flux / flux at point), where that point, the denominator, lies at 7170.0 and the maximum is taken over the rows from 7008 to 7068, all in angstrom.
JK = 1.02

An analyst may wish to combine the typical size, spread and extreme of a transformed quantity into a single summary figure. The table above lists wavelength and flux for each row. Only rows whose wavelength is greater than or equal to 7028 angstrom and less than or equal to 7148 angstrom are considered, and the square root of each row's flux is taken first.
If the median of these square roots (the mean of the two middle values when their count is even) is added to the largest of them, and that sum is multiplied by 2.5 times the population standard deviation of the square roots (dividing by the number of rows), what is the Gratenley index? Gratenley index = 1.32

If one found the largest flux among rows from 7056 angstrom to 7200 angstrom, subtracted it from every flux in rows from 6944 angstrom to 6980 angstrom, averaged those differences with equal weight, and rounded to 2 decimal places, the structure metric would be -0.28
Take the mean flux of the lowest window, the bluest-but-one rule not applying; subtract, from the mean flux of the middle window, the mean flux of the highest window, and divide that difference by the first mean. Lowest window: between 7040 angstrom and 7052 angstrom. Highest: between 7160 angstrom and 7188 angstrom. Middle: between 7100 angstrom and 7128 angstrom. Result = 0.02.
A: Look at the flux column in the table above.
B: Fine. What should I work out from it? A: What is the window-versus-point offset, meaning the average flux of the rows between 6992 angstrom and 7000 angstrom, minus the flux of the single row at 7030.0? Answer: 0.3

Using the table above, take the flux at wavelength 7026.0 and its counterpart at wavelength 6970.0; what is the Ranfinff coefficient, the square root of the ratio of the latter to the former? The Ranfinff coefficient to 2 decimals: 1.03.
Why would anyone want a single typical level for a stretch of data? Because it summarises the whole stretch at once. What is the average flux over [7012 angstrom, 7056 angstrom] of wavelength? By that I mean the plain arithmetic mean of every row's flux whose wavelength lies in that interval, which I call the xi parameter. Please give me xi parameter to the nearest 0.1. 32.3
